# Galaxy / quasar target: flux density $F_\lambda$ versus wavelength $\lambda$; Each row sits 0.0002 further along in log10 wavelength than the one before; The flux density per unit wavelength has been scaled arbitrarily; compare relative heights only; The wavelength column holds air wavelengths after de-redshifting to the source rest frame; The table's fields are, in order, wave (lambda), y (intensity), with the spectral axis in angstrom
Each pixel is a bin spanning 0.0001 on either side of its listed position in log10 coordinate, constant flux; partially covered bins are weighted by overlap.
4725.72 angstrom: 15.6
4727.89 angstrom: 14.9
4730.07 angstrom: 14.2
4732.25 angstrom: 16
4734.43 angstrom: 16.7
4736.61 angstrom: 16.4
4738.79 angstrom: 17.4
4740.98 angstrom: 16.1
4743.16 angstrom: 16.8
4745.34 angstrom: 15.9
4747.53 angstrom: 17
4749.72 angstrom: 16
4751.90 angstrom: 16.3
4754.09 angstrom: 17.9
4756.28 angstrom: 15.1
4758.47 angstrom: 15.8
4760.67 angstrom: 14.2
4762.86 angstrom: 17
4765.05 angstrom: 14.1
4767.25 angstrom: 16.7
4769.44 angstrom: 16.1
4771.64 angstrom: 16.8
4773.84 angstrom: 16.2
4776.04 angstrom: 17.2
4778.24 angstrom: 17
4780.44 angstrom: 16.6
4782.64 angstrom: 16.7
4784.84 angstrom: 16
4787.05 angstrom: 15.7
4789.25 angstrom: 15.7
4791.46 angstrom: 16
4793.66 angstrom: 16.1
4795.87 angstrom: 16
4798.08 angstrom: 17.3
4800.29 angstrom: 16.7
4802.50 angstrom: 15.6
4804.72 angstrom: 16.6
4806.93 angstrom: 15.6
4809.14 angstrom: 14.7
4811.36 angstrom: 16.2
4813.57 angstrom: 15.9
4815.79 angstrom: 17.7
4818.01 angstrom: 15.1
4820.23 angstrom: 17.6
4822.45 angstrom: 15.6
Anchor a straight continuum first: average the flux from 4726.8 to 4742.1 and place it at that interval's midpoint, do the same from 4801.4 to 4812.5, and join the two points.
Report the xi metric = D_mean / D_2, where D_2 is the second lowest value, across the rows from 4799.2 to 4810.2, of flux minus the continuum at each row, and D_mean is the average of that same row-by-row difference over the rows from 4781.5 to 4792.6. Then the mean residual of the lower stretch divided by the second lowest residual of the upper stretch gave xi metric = -1.4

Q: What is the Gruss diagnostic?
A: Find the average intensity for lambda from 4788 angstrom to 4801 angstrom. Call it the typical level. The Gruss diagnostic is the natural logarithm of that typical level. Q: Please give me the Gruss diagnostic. 2.79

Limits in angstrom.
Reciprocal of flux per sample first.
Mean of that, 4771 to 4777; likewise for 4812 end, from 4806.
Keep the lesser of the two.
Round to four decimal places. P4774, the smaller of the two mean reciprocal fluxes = 0.0598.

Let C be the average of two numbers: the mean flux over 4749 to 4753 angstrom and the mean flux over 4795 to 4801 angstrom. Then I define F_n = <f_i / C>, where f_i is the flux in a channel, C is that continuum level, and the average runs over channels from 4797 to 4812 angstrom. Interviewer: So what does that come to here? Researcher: 0.98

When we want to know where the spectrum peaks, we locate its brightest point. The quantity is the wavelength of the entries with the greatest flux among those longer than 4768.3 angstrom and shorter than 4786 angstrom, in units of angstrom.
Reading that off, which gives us 4776.04 angstrom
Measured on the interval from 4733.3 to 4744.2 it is 4738.79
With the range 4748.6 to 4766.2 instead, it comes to 4754.09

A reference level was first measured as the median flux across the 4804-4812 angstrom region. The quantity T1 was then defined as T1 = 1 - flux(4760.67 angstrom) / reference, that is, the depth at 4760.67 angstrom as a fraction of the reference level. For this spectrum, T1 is 0.11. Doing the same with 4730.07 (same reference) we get 0.11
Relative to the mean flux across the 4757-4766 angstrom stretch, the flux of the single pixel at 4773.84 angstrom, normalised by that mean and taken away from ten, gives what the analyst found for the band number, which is 8.94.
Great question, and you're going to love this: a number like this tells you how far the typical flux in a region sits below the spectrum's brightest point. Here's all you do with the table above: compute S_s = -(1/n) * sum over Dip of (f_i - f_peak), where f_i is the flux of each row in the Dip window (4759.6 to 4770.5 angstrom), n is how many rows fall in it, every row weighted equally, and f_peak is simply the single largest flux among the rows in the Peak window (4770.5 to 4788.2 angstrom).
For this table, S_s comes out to 1.6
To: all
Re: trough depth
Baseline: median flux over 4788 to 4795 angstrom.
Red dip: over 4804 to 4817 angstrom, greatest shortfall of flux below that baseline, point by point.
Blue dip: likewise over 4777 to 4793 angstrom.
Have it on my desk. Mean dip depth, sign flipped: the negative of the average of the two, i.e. -0.8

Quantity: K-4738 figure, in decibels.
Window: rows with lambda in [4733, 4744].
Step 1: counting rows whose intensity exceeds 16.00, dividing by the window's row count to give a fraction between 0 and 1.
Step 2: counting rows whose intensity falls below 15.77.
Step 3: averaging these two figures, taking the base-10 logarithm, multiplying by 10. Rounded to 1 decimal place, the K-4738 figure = -3.0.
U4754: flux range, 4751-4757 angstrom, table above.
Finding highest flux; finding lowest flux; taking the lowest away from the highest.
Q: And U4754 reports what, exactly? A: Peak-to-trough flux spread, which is 2.8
